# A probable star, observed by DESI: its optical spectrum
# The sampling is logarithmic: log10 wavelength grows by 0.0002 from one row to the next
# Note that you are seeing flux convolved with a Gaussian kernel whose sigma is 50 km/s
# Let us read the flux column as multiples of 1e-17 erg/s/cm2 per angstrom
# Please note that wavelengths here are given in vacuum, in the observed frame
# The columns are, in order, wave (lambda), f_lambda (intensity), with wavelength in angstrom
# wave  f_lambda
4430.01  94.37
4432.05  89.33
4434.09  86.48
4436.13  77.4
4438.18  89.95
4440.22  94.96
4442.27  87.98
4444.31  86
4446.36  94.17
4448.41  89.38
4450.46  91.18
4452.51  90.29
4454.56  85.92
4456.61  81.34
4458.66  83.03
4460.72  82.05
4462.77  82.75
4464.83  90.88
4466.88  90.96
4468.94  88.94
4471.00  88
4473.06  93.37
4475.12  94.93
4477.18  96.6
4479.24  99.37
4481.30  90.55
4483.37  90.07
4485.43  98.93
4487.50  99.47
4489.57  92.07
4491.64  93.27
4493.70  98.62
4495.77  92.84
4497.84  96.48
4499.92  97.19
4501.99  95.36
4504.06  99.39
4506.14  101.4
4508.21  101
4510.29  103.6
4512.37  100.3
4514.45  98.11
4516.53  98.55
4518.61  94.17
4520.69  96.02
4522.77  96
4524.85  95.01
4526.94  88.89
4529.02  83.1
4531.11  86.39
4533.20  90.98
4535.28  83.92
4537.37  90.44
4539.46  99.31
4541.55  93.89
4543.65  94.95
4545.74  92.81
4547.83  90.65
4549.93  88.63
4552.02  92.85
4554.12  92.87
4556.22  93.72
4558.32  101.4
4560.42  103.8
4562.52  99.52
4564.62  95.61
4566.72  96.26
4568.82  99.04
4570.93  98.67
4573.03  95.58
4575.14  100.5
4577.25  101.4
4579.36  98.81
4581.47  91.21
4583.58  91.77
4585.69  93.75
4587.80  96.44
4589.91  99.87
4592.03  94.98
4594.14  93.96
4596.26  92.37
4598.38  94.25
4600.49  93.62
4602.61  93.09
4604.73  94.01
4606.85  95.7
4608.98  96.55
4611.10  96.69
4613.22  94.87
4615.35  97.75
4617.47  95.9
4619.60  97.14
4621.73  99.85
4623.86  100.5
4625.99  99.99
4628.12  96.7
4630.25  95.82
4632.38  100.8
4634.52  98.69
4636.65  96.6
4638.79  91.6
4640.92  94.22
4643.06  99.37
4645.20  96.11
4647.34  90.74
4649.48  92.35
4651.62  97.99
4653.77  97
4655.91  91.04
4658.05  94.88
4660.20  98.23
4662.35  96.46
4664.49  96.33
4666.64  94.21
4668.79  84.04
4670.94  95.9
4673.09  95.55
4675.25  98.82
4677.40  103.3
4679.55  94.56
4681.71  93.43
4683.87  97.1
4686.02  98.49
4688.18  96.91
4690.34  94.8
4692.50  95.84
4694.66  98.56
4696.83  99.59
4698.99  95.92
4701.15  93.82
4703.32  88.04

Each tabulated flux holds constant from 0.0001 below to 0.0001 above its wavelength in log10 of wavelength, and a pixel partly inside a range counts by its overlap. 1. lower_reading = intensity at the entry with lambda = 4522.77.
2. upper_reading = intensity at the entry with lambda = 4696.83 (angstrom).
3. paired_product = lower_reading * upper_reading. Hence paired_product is 9561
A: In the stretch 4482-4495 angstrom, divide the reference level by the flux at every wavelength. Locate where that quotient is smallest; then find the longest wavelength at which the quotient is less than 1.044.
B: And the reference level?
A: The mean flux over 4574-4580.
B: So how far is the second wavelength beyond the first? 6.2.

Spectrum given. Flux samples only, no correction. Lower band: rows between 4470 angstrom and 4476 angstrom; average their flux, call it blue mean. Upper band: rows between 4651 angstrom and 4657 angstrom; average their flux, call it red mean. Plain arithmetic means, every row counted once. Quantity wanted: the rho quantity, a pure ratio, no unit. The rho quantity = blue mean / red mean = 0.97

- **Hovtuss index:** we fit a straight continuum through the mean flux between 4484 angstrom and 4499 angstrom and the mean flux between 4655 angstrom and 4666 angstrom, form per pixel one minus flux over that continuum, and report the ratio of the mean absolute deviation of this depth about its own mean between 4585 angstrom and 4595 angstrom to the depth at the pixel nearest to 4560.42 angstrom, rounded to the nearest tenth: -0.2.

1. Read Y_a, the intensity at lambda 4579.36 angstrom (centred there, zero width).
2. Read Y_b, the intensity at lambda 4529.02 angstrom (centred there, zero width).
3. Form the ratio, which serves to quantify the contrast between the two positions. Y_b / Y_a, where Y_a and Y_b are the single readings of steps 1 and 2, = 0.84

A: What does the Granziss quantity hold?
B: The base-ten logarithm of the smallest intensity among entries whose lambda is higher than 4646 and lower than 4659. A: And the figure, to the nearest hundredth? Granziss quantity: 1.96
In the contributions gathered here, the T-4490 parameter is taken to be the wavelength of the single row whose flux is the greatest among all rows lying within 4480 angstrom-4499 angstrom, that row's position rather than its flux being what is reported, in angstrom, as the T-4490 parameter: 4487.50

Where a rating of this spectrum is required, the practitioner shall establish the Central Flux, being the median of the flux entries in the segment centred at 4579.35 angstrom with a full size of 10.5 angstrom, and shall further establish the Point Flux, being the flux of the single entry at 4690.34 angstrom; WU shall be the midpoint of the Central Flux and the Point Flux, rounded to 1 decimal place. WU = 96.8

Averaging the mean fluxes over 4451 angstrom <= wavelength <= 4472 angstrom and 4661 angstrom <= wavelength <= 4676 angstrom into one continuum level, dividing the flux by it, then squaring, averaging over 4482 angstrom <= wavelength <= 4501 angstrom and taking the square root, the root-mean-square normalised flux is 1.06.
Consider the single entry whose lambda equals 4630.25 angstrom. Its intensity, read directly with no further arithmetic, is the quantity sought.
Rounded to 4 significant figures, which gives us 95.82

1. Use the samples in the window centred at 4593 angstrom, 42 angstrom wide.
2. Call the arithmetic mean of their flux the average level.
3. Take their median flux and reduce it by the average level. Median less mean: -0.55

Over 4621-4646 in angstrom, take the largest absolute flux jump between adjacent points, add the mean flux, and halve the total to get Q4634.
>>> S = 51.3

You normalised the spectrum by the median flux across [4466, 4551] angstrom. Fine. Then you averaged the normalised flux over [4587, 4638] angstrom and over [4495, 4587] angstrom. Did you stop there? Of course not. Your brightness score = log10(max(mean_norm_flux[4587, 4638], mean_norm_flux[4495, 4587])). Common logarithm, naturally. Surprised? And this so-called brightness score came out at 0.007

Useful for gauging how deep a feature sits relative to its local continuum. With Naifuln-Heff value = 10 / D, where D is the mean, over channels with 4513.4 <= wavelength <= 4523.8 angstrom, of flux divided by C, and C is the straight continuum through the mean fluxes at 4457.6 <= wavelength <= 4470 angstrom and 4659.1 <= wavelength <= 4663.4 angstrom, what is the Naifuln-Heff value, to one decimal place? 9.3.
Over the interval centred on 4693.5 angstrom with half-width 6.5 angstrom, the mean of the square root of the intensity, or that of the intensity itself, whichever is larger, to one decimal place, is 96.9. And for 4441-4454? 89.8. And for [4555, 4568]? 98.4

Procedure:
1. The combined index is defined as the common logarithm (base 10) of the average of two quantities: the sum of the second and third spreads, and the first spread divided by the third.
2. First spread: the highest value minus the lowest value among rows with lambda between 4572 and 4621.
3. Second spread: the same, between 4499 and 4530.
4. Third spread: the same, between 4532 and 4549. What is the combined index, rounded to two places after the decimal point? 1.26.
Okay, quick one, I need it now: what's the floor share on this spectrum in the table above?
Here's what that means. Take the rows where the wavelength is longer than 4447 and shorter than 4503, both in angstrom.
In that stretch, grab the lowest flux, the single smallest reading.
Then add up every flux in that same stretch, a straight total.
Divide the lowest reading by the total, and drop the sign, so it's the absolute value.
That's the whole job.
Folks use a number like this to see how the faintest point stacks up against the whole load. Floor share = 0.0329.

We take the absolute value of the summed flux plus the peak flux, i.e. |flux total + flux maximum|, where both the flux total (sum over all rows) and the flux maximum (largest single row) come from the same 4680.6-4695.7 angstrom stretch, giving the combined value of 773.7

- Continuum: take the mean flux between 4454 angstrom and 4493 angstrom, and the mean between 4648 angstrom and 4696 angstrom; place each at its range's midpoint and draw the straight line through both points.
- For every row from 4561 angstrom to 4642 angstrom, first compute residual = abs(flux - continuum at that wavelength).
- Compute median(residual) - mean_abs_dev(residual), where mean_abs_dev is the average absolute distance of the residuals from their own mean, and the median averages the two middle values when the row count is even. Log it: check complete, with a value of 0.6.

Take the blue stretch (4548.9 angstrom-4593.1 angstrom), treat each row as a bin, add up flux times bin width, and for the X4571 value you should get 4266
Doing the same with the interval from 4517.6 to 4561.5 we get 4076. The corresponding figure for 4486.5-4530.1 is 4195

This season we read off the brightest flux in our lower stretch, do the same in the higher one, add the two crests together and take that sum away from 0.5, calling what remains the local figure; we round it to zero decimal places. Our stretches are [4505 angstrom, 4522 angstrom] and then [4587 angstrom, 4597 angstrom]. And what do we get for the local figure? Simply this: -203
